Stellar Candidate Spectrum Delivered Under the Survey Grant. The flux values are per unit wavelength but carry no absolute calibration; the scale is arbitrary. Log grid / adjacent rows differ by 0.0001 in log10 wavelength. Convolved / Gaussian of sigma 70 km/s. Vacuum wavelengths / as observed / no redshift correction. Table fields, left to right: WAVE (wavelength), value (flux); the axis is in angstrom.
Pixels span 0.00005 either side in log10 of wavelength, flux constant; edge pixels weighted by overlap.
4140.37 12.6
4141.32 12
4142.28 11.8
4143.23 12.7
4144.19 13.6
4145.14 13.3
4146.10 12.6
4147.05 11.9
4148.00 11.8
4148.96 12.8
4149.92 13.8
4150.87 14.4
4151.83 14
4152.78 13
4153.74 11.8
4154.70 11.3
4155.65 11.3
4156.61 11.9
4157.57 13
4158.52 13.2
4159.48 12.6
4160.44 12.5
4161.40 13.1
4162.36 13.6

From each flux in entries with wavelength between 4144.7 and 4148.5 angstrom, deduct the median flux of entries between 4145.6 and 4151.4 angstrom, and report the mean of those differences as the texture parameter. -0.3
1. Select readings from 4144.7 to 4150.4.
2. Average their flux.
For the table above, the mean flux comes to 12.7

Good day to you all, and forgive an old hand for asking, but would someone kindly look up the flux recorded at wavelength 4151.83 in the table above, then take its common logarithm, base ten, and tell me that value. 1.15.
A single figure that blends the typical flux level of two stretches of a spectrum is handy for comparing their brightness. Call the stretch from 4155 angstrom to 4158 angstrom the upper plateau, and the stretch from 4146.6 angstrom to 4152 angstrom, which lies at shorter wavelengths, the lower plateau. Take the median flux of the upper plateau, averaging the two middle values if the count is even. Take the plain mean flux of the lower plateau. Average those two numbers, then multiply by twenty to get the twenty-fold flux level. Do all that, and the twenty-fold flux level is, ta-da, 250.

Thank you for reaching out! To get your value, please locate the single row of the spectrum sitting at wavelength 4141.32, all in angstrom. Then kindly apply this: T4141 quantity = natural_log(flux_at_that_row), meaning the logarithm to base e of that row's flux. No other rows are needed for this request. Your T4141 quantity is 2.48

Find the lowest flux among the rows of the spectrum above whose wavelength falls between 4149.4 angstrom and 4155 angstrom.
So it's 11.3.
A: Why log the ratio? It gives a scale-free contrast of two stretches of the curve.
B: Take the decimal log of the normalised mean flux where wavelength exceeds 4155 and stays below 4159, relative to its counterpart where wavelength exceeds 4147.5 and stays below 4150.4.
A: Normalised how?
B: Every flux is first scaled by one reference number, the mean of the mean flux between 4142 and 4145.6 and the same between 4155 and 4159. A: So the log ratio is -0.016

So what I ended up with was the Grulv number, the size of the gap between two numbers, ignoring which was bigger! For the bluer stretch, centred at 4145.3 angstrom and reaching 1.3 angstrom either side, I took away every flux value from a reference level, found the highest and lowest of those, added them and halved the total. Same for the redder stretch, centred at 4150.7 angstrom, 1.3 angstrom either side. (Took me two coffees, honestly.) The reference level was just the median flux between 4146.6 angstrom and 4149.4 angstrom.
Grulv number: 1.0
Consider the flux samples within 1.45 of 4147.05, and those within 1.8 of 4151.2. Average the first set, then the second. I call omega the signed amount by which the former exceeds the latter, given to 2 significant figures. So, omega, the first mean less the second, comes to -1.7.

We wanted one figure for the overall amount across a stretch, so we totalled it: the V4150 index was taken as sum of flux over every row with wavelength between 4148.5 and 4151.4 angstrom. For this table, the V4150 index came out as 41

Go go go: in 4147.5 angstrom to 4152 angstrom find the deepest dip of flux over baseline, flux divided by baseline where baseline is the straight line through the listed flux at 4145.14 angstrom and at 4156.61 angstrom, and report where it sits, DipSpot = 4148.00 angstrom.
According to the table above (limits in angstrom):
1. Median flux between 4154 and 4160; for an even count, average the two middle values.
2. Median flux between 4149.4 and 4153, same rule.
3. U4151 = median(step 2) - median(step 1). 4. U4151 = 1.65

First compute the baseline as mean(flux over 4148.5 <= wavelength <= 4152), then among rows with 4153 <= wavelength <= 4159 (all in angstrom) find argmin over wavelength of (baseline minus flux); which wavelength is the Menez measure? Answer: 4158.52 angstrom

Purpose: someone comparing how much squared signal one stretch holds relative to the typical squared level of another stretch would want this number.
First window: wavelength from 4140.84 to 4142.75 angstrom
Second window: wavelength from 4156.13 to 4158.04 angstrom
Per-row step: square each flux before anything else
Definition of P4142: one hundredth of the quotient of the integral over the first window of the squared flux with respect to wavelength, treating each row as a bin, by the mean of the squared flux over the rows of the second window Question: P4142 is 0.0174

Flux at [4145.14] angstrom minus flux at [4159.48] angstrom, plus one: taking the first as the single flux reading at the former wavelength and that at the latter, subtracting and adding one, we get 1.7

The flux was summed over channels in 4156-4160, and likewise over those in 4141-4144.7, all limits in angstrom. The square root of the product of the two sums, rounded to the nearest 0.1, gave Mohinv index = 50.4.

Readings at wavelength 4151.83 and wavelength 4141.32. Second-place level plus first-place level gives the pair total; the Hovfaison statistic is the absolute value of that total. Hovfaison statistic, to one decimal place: 26.0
